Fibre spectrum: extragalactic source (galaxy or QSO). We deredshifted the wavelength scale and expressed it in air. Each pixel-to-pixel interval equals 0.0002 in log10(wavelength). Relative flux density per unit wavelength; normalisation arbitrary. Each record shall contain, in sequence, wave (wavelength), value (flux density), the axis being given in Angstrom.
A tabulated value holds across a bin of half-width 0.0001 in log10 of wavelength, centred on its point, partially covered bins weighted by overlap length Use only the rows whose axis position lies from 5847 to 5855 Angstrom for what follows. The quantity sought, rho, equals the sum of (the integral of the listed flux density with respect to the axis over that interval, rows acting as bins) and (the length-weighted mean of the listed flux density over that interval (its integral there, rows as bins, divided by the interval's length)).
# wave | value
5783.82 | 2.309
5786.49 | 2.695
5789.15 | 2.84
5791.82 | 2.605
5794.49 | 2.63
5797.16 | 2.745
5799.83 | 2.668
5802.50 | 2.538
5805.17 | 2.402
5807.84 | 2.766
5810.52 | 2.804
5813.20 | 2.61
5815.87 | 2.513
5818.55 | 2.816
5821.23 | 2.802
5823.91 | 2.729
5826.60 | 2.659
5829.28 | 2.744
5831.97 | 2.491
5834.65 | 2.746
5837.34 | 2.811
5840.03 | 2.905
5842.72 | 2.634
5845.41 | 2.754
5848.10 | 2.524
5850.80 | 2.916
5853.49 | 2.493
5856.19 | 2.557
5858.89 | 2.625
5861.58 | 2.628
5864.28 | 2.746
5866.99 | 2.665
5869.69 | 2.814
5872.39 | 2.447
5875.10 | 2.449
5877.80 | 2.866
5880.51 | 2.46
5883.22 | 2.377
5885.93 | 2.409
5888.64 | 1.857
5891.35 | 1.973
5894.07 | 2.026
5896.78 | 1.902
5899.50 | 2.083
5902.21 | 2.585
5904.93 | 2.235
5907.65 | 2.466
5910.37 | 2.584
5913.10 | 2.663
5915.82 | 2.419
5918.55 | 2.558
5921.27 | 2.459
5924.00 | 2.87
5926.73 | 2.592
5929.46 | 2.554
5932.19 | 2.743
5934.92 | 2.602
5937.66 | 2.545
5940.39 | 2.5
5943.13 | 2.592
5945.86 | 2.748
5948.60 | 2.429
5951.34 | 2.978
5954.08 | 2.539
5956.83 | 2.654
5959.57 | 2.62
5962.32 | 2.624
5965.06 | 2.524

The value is 23.8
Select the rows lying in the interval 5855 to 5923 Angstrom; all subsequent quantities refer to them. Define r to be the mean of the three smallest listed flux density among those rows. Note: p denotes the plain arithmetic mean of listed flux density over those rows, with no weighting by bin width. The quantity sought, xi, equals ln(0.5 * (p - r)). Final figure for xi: -1.3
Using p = 2.43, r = 1.91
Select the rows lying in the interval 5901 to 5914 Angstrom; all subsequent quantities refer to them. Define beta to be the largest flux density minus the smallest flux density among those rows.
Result 0.43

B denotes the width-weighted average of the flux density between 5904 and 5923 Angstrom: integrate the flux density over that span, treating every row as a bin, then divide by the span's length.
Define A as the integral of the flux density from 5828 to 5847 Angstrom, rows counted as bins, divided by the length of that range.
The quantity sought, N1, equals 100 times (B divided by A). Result 92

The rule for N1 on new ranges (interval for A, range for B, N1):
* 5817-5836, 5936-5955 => 97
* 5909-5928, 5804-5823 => 103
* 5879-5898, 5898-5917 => 113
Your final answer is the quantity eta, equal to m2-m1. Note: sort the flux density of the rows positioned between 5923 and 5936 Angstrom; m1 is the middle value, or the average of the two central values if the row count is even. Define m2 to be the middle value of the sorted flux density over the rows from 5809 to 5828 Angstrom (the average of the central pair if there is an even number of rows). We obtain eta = 0.127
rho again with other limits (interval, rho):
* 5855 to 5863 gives 23.5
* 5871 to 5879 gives 23.3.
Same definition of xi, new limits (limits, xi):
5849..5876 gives -2.5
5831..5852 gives -2.4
